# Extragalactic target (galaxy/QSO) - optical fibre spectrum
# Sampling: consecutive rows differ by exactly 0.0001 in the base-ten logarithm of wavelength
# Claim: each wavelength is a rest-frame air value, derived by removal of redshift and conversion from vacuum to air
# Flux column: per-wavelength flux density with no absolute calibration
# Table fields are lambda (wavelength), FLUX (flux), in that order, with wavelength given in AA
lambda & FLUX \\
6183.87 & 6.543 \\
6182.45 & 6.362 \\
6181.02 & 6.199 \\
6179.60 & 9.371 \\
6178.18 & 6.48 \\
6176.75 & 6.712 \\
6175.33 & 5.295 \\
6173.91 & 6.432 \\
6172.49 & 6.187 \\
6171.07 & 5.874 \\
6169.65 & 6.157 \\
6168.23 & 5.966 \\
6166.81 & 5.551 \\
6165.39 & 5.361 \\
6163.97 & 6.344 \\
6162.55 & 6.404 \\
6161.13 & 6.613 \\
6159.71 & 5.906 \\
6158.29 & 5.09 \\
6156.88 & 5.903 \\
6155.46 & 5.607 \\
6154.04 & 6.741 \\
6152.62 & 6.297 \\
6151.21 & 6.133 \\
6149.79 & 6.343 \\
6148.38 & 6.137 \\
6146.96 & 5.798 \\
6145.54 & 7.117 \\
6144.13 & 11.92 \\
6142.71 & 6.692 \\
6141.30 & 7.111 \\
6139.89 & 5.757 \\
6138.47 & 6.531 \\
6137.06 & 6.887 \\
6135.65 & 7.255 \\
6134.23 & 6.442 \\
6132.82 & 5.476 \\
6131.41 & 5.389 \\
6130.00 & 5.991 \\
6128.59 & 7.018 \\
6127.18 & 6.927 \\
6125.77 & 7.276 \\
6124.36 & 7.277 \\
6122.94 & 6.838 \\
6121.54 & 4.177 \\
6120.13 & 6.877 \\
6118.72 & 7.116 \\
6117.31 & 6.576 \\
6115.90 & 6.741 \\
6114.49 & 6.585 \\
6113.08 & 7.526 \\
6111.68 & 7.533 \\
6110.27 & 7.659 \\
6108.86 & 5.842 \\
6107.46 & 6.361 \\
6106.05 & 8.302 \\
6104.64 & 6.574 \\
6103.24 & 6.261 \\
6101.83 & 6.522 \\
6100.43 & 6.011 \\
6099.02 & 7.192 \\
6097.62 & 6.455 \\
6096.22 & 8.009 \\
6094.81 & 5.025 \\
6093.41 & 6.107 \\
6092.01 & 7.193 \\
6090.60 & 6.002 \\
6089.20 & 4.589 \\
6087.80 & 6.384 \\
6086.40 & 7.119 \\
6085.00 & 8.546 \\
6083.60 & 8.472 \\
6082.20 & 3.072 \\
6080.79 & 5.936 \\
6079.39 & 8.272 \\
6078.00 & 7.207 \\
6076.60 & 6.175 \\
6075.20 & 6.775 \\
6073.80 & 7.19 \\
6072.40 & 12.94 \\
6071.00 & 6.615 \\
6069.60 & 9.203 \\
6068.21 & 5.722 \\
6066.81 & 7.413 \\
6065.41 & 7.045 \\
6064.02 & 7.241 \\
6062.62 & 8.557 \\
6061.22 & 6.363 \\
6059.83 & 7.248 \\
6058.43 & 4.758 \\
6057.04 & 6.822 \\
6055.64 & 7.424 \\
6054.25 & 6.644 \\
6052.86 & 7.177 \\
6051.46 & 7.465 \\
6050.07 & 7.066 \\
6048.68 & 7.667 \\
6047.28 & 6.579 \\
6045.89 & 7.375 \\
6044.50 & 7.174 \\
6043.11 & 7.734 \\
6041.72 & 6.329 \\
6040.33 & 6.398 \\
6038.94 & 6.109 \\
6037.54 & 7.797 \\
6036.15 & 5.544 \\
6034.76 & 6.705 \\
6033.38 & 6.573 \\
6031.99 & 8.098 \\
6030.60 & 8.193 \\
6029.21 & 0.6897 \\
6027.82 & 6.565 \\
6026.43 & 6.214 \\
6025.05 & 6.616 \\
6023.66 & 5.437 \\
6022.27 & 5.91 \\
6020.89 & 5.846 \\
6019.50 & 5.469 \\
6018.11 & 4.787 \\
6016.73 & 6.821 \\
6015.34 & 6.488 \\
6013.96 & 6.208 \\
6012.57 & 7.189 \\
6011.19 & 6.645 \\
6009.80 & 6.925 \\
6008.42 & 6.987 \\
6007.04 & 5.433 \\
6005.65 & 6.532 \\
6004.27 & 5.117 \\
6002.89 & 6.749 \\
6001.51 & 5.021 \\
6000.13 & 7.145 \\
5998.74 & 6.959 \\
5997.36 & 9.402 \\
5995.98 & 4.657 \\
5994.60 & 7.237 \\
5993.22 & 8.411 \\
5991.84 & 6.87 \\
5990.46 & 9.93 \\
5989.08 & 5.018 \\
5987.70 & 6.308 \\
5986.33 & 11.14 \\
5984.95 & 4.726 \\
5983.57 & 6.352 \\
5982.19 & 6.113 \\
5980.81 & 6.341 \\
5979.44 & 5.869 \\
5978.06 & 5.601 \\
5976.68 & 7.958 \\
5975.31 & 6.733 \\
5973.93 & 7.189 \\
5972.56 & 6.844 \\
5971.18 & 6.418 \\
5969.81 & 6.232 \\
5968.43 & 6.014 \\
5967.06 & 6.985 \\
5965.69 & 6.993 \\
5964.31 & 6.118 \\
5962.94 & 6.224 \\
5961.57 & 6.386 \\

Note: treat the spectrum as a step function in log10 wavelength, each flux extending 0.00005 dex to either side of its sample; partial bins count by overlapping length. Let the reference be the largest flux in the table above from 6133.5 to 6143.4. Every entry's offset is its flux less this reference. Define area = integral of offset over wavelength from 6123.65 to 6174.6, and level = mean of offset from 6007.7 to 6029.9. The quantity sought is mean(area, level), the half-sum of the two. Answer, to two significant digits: -21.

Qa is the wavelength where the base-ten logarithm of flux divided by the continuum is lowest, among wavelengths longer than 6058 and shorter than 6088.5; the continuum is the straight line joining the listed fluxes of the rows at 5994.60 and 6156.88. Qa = 6082.20 AA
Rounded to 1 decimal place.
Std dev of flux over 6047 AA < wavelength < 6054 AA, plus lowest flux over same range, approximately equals 7.0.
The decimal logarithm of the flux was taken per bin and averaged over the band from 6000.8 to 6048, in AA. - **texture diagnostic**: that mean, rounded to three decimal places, 0.779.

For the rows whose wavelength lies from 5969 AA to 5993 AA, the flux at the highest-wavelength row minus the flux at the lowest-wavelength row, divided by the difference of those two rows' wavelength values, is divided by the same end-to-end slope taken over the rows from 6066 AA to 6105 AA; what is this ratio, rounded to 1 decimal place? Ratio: -1.3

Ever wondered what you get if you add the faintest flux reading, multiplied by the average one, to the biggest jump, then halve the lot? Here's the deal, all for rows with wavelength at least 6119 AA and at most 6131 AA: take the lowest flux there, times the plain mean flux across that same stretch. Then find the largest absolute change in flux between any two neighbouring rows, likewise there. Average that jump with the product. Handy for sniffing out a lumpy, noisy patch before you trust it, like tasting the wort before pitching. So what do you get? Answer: 15.0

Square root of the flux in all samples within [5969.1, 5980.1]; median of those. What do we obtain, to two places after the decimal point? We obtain 2.56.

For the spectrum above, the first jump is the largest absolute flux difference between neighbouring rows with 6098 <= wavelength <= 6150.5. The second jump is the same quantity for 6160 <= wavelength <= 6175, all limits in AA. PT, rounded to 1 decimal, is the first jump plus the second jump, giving 6.2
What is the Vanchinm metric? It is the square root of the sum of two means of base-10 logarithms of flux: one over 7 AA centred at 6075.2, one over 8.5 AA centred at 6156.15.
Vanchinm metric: 1.29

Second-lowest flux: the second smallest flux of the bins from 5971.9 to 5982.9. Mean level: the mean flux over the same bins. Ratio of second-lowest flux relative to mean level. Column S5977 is 0.89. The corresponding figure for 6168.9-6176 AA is 0.98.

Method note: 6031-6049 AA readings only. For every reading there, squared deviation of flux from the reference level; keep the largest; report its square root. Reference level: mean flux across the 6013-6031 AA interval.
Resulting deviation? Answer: 2.3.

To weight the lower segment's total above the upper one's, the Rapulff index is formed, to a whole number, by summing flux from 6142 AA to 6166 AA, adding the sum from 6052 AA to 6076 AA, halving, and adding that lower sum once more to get 243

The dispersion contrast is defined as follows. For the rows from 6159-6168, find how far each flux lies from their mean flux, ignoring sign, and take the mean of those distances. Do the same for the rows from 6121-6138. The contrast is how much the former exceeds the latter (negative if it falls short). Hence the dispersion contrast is -0.35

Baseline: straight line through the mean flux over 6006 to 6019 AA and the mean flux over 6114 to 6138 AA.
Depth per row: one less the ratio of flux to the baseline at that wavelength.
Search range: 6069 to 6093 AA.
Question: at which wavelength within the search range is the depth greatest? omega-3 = 6082.20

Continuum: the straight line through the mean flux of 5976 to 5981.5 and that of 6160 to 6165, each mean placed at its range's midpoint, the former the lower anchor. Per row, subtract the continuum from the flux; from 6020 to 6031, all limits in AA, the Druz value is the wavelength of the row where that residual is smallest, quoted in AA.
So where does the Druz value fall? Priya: 6029.21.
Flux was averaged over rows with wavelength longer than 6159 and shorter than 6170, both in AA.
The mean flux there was 6.0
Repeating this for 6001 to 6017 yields 6.3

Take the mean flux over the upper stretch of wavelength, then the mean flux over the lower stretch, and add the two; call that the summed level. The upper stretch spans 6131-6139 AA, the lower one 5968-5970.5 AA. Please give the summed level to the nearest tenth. 12.5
